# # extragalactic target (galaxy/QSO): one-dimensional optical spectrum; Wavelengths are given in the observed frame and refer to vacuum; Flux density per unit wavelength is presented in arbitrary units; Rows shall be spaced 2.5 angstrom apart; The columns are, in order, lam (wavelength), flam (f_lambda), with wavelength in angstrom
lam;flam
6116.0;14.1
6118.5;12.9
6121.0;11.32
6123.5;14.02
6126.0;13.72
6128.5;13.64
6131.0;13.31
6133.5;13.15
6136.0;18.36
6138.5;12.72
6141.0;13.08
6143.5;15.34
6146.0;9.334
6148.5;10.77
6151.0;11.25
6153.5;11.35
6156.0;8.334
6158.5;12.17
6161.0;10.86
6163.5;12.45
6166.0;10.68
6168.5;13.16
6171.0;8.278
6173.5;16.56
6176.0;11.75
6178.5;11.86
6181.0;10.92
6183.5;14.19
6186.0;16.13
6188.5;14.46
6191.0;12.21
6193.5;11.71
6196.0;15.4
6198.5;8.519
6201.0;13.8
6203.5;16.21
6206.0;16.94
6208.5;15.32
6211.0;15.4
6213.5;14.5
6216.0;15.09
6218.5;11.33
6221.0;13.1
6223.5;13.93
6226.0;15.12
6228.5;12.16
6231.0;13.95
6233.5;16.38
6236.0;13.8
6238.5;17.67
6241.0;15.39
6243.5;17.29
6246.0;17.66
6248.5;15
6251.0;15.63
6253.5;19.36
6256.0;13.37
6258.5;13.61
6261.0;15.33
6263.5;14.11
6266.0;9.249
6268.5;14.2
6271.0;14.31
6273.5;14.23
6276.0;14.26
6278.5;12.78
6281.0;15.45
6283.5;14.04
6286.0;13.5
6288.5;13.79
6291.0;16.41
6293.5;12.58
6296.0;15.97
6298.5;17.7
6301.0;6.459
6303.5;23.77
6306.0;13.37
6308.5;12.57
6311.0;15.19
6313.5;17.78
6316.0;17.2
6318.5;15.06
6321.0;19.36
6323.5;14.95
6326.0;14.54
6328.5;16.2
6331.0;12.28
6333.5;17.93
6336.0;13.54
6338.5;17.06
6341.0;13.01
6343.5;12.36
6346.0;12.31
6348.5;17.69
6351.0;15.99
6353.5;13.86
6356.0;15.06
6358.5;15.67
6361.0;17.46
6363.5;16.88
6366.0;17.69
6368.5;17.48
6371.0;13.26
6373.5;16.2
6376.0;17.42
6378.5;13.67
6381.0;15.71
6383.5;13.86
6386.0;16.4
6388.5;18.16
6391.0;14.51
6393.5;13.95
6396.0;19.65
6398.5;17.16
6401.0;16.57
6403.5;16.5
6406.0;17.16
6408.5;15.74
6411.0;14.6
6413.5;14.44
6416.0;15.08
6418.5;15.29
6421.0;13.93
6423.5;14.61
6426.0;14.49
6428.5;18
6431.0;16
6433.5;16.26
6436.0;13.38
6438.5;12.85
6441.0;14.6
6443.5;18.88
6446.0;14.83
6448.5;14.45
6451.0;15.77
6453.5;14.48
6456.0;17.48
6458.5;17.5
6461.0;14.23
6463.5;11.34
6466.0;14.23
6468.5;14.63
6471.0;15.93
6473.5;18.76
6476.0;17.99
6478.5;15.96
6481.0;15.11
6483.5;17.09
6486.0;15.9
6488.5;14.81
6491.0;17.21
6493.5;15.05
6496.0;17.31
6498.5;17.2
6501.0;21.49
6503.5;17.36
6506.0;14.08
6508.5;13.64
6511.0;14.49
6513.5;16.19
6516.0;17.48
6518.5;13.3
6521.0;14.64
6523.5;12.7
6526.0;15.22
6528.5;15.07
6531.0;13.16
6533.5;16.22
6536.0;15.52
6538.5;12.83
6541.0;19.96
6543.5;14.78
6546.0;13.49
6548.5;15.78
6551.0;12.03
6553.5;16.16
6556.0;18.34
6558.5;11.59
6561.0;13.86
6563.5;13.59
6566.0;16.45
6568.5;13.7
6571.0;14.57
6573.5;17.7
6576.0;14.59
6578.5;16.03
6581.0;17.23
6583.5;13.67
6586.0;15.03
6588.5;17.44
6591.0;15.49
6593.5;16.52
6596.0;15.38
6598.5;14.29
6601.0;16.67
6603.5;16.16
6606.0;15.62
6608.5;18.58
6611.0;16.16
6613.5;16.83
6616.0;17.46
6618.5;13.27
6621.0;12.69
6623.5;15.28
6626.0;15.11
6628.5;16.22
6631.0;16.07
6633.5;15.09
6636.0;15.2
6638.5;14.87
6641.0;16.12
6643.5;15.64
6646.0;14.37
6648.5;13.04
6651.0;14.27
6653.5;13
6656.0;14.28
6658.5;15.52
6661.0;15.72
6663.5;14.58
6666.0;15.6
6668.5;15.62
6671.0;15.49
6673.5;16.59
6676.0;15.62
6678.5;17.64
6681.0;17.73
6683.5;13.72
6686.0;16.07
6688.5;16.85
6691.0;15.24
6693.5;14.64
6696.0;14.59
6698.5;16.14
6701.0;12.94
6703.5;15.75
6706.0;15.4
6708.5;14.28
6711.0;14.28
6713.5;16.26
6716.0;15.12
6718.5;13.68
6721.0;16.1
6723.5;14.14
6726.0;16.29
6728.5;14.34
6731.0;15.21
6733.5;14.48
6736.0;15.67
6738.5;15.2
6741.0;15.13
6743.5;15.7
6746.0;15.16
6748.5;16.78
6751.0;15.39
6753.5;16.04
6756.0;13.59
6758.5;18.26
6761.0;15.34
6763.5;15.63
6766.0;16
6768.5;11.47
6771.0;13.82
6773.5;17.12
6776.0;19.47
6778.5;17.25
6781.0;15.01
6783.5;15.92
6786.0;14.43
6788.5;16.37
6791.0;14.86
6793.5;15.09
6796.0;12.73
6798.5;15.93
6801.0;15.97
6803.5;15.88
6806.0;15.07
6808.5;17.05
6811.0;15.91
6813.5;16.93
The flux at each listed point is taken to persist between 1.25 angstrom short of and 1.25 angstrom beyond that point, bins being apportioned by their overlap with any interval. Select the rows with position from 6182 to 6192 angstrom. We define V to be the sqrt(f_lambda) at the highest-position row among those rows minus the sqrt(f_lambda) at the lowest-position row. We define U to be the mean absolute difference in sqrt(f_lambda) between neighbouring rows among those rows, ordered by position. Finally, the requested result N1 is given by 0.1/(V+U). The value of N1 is -6.40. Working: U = 0.26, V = -0.3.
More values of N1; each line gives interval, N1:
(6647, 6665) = 0.29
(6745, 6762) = 0.32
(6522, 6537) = 0.17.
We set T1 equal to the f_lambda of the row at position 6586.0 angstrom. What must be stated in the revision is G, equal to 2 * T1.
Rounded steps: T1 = 15.03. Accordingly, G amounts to 30.1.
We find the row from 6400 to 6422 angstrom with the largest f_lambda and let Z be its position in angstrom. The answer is 6406.0 angstrom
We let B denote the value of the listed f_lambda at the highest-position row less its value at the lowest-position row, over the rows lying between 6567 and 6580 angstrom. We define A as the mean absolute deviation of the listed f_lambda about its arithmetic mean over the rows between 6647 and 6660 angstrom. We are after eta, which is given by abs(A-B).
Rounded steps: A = 0.80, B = 2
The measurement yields 1.5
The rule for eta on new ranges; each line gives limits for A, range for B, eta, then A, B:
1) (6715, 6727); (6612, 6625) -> 2.5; 0.92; -2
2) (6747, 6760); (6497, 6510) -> 4.8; 1.22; -4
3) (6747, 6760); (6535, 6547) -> 3.2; 1.22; -2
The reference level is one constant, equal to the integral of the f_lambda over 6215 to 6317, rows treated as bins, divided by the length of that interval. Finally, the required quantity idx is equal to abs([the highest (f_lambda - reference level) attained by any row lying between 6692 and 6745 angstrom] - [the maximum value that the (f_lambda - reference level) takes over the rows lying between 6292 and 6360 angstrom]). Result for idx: 7.5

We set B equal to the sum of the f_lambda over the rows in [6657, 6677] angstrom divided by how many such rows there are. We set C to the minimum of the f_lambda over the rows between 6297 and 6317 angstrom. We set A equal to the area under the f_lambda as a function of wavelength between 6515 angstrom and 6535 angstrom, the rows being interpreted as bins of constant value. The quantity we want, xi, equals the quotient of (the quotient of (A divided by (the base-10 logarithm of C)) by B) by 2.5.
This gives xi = 9.3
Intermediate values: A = 294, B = 15.6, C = 6.459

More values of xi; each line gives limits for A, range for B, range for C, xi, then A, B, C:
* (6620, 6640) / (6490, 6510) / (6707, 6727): 6.4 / 302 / 16.7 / 13.68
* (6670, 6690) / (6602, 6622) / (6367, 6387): 7.3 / 324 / 15.8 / 13.26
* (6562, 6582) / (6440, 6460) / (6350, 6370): 6.8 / 309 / 16.0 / 13.86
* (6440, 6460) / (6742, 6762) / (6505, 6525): 7.3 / 320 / 15.8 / 12.7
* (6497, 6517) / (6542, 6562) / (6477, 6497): 7.8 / 330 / 14.5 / 14.81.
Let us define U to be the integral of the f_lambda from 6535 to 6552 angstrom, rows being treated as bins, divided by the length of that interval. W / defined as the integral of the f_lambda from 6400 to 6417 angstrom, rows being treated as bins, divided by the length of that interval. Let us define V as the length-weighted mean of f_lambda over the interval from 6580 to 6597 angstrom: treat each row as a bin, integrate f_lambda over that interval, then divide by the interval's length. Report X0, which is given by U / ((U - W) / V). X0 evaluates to -304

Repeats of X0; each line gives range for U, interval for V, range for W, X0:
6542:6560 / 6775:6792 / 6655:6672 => -389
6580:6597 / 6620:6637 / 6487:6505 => -179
